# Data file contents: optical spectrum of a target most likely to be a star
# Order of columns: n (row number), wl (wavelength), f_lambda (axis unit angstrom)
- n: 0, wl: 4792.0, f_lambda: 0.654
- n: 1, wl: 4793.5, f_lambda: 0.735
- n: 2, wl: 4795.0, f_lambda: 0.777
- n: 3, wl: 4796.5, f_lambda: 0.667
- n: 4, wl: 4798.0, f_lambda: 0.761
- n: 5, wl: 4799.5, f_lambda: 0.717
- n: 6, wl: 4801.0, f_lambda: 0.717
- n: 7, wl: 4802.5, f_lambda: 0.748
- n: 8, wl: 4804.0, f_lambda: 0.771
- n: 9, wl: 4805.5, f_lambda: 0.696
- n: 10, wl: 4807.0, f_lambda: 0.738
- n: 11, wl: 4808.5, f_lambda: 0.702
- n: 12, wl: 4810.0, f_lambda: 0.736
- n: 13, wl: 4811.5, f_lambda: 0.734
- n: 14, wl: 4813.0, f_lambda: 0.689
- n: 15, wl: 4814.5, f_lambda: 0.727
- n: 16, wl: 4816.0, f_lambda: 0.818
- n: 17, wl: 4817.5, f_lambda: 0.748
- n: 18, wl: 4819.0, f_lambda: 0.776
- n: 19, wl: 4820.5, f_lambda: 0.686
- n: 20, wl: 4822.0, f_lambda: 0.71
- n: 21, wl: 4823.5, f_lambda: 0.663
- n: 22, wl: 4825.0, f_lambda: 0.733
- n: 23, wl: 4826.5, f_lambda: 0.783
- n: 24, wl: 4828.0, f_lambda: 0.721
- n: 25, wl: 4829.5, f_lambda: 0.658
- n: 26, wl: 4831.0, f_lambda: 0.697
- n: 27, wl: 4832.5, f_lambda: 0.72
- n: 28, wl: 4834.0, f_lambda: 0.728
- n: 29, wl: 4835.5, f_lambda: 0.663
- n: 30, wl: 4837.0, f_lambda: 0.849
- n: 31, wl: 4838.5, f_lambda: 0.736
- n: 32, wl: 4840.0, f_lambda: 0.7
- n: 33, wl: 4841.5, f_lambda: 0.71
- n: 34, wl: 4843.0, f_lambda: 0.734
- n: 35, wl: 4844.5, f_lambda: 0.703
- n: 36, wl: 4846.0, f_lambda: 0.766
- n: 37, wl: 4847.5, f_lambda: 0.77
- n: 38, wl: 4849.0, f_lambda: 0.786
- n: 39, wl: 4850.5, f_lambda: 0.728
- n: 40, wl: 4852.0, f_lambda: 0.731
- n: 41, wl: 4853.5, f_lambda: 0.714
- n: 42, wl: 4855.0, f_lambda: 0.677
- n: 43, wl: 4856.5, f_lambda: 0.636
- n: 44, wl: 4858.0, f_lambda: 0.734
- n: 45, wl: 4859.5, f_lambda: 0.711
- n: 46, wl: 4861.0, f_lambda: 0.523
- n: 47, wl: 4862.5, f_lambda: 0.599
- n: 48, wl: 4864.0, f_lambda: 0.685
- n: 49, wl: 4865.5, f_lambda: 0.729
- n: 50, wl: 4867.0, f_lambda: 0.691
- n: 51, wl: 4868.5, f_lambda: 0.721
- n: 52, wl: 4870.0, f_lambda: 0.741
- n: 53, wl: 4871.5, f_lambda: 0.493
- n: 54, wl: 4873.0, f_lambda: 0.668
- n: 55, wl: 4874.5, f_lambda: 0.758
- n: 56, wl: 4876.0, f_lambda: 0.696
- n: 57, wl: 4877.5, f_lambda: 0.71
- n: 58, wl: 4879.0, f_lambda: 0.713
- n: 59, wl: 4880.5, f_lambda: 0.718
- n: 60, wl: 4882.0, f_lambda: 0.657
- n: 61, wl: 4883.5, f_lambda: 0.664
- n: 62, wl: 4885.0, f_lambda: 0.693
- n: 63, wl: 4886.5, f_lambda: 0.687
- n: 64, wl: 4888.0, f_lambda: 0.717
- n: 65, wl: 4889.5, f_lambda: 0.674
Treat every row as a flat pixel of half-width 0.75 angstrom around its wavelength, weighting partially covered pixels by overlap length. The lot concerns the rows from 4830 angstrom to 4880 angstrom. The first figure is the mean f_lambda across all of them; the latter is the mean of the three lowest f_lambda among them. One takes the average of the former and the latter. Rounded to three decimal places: 0.621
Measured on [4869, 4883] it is 0.645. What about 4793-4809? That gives 0.709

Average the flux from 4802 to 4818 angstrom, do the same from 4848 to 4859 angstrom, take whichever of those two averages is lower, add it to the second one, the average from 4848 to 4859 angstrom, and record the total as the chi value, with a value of 1.43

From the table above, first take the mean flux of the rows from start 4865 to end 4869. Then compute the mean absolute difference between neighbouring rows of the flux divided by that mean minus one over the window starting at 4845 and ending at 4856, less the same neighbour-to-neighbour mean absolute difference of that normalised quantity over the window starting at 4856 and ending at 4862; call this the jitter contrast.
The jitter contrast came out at -0.11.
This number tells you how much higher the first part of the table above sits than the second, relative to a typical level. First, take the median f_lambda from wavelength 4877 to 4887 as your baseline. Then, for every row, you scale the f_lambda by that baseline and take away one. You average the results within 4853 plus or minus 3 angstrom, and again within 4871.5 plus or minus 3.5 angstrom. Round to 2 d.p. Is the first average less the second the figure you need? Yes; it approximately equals 0.05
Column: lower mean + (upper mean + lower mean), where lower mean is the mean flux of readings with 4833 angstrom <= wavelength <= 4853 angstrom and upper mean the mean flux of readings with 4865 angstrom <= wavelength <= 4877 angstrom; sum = 2.16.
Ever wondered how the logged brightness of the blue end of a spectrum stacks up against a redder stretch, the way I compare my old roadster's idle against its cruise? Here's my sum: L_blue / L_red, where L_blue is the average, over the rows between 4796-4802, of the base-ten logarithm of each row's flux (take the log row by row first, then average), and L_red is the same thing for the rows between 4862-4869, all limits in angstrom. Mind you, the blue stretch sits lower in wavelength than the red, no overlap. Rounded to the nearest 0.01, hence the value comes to 0.88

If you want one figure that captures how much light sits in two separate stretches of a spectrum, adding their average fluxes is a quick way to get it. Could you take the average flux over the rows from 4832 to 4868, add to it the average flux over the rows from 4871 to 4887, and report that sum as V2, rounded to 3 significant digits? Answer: 1.39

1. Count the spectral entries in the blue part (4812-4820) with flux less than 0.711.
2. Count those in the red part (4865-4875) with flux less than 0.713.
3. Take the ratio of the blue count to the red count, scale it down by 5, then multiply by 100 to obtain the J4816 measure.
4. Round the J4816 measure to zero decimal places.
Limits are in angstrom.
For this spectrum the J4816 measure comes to 7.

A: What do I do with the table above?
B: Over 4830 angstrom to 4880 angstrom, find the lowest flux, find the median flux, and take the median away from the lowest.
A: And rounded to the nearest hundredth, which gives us -0.22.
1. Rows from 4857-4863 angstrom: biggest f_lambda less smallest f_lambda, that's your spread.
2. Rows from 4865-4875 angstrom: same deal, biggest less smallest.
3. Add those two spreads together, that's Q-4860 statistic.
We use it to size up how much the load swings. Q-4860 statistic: 0.48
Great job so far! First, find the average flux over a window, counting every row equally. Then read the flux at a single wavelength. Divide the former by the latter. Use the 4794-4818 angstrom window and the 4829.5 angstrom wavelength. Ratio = 1.12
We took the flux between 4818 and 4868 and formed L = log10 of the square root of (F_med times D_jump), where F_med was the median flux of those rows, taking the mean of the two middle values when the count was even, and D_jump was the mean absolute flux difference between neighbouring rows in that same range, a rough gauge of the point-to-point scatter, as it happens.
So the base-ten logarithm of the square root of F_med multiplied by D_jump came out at -0.71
